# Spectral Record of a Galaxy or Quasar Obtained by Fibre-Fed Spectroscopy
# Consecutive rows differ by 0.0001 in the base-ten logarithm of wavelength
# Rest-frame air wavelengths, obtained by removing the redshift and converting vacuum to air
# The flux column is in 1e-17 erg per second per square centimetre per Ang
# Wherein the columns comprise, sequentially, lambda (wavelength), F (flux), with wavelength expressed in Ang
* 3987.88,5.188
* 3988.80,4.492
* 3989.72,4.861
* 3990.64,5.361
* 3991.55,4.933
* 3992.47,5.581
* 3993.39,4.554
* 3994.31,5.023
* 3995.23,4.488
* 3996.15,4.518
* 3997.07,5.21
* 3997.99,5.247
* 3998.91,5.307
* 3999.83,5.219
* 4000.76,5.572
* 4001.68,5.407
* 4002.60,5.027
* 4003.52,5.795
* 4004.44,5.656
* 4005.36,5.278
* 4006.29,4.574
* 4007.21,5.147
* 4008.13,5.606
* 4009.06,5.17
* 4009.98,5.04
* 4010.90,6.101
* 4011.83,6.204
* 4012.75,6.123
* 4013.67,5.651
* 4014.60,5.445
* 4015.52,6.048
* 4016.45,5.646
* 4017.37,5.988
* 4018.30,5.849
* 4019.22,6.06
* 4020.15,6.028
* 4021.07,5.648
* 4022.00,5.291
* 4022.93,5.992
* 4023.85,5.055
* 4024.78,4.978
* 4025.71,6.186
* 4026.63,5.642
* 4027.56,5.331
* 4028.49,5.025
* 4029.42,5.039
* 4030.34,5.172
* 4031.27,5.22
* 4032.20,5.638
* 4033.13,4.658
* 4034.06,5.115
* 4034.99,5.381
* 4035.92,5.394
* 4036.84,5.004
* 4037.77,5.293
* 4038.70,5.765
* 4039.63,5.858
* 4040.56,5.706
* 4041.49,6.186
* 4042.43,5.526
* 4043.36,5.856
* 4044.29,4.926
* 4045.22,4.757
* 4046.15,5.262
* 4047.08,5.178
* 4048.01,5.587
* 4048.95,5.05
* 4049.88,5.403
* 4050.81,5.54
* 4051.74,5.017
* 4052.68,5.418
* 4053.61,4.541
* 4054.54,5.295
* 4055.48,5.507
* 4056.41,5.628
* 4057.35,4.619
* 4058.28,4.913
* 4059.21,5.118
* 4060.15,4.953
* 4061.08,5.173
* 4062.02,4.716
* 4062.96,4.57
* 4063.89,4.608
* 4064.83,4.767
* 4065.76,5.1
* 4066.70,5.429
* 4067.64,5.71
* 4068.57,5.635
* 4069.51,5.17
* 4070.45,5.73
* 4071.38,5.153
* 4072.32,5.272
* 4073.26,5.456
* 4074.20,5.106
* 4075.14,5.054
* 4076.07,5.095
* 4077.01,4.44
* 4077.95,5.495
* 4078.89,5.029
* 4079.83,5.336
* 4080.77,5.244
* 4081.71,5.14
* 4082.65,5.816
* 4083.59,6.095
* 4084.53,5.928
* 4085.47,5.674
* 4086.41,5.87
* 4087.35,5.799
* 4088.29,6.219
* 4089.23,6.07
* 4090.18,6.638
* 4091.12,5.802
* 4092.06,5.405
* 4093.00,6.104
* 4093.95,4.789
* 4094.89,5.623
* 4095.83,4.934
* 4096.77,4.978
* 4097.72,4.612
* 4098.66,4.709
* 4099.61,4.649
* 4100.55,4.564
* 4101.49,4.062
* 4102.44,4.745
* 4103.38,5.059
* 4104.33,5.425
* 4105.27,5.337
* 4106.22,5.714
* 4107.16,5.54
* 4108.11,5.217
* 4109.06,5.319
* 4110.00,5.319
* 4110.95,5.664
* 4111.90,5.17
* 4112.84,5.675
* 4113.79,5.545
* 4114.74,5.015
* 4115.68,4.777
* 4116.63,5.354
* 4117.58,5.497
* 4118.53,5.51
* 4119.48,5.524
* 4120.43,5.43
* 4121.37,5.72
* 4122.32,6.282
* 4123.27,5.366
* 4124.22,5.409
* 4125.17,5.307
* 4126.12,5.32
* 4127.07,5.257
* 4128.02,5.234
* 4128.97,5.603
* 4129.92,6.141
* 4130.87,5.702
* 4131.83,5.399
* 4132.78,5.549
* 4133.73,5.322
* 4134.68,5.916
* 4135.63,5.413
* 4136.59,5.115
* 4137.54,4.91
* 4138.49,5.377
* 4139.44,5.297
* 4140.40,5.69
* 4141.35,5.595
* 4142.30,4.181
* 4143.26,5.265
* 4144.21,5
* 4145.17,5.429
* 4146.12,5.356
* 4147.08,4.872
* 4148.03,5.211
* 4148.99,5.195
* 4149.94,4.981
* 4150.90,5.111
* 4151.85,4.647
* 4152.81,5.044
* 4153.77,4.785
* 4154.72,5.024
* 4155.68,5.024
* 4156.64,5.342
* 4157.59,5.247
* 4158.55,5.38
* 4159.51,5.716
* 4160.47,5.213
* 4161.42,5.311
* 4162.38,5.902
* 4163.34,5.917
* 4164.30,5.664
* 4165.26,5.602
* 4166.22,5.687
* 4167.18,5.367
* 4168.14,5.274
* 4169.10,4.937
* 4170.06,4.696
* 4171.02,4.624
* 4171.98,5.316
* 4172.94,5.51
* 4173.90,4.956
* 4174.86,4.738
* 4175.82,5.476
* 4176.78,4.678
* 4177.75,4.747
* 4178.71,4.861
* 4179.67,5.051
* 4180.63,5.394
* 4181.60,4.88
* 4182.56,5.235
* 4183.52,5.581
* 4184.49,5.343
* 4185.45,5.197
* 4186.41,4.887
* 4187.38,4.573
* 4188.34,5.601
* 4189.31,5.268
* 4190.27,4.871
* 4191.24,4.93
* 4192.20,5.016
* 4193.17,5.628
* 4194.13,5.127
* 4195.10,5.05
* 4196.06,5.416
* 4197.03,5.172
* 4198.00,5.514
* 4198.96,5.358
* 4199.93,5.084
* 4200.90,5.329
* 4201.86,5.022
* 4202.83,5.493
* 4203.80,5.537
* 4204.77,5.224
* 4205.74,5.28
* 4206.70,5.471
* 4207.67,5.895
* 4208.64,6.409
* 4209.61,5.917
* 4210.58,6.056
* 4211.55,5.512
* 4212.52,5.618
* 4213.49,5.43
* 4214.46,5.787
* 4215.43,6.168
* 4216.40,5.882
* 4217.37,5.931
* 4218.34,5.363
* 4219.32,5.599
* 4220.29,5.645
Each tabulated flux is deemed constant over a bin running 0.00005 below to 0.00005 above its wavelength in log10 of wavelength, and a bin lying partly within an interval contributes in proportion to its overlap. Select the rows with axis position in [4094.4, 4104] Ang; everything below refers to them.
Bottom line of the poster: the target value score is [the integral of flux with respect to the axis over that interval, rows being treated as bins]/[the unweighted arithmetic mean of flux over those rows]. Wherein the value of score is 9.6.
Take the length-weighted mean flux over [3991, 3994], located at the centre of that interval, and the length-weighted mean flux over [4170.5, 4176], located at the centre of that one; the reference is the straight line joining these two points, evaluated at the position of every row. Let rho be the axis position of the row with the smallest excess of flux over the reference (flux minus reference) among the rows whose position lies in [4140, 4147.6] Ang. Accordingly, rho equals 4142.30 Ang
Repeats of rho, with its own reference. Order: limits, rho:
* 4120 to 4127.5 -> 4127.07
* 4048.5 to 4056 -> 4053.61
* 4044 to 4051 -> 4045.22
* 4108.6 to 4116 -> 4115.68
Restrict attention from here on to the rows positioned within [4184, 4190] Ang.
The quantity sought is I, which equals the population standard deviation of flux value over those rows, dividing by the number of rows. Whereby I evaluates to 0.33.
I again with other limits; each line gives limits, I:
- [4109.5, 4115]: 0.25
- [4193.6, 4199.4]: 0.17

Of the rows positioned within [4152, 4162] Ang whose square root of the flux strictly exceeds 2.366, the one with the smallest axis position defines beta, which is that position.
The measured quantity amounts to 4159.51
